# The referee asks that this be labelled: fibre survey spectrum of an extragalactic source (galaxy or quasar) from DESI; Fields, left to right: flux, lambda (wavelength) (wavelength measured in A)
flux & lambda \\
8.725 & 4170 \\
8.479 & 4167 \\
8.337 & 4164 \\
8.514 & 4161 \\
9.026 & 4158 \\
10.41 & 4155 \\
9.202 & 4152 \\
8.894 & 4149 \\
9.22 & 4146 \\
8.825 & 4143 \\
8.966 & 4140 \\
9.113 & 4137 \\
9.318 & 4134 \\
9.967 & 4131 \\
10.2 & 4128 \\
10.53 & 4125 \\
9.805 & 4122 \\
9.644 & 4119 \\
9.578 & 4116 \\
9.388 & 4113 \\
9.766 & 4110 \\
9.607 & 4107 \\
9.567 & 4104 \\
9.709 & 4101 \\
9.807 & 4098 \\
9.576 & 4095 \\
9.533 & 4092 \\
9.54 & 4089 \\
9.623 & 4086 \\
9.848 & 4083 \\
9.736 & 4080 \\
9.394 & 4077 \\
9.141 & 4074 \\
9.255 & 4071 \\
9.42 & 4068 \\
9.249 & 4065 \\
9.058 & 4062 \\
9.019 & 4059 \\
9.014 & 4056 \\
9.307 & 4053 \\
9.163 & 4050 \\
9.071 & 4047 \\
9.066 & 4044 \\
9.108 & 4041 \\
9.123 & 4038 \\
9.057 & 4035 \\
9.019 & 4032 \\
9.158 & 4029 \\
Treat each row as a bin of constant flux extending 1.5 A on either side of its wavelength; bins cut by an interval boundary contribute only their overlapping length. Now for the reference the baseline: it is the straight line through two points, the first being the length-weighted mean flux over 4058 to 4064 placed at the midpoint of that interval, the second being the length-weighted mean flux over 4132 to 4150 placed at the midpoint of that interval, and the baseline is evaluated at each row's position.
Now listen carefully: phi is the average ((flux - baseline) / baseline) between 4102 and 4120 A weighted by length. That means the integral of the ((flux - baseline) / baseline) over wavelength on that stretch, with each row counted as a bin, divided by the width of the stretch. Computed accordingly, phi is 0.057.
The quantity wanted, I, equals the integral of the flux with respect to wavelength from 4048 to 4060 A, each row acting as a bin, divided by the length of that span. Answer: 9.1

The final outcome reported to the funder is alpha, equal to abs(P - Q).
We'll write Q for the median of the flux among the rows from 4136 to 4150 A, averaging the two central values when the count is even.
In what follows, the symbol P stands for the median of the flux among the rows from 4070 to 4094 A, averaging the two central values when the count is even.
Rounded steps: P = 9.5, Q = 9.0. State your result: 0.6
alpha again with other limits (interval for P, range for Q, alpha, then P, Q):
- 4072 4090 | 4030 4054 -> 0.5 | 9.6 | 9.1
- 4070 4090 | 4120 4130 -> 0.7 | 9.5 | 10.2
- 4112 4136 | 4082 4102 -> 0.1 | 9.7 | 9.6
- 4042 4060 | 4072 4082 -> 0.3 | 9.1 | 9.4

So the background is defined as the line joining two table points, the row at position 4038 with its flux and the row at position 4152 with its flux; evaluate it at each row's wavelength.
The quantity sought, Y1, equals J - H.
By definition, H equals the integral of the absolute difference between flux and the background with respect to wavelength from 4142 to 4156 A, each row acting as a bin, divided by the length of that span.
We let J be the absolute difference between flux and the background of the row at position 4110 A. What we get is 0.24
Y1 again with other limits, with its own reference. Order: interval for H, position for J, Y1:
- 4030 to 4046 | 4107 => 0.39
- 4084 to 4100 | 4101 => 0.08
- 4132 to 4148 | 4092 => 0.18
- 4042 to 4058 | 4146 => -0.07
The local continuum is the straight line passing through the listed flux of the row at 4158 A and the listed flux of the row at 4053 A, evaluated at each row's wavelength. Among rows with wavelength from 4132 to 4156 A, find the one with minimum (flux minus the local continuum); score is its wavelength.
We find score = 4143 A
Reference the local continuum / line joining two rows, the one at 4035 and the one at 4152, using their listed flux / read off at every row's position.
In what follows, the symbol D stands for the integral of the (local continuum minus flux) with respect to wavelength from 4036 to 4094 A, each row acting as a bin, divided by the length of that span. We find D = -0.204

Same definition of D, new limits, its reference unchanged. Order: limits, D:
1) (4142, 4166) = 0.158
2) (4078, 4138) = -0.548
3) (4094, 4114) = -0.496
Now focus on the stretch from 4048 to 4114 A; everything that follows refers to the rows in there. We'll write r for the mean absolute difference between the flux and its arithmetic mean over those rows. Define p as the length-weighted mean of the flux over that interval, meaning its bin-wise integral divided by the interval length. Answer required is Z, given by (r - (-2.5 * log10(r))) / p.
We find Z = -0.15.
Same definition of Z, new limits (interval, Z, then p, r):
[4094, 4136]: -0.14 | 9.74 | 0.23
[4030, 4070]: -0.27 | 9.13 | 0.10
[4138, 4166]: -0.08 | 9.03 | 0.38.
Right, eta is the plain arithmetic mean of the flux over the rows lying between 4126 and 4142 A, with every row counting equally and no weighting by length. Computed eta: 9.51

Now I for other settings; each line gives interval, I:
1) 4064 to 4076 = 9.3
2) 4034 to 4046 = 9.1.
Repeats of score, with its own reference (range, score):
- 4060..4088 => 4062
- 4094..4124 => 4113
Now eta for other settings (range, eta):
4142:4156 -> 9.31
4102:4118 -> 9.58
